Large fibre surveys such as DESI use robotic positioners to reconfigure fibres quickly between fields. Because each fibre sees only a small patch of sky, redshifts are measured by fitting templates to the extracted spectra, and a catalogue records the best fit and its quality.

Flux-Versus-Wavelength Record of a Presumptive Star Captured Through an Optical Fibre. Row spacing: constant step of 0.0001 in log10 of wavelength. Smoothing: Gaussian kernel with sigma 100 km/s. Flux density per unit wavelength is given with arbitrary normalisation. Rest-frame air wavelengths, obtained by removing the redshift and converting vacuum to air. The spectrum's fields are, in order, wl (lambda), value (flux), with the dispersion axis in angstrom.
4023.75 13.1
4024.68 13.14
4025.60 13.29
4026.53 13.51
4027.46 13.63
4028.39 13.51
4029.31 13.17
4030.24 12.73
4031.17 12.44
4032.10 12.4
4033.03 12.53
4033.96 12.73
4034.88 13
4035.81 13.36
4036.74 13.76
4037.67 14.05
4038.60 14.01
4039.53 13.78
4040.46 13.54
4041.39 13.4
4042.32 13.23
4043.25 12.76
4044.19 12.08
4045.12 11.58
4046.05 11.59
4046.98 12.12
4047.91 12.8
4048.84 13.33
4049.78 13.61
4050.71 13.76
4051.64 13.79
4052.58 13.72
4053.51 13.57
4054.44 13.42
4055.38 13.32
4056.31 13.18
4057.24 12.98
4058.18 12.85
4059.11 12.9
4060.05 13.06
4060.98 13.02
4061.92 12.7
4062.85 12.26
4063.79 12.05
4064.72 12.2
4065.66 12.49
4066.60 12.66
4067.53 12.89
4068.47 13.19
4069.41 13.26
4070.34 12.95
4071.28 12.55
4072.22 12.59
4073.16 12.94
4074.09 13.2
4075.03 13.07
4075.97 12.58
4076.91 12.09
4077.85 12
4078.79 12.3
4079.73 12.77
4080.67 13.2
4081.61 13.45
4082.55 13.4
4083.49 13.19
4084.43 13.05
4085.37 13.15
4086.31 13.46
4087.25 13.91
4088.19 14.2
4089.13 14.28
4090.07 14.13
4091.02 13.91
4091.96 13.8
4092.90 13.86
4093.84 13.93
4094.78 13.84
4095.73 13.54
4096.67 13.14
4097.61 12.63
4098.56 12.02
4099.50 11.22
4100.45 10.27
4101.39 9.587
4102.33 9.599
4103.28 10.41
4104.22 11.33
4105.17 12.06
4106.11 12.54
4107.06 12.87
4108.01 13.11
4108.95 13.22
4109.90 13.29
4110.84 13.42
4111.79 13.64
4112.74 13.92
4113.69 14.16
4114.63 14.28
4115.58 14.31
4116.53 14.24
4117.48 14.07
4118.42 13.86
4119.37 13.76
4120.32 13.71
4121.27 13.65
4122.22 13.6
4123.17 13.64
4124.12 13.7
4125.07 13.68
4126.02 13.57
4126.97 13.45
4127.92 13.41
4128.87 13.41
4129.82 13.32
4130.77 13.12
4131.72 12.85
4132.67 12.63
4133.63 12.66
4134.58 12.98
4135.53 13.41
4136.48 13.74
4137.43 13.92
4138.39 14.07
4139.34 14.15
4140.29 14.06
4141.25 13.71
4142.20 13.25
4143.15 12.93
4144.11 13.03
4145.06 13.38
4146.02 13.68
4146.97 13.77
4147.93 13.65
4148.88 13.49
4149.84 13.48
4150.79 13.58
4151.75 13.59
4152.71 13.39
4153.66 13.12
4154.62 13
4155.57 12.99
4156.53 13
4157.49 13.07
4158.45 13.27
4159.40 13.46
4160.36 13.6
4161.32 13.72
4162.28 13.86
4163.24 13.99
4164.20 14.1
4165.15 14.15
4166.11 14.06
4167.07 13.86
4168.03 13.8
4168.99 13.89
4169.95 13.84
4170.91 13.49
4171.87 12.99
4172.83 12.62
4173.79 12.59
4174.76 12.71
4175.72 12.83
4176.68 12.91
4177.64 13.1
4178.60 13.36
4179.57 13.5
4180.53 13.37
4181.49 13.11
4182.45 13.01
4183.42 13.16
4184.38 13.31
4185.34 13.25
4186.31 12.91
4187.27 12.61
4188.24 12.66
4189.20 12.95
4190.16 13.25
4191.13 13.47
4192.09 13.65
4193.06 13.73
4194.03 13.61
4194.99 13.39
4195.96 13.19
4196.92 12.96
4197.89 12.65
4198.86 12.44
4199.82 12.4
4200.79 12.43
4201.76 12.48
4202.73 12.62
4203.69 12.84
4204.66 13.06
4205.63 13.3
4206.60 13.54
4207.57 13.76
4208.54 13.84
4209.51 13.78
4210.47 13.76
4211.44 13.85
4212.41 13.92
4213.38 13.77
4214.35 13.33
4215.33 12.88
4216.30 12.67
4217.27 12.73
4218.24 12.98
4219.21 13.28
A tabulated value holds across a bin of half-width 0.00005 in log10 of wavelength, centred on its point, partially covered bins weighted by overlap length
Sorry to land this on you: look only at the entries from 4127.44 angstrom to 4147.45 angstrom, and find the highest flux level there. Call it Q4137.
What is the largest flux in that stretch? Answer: 14.15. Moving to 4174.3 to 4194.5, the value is 13.73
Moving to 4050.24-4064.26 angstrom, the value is 13.79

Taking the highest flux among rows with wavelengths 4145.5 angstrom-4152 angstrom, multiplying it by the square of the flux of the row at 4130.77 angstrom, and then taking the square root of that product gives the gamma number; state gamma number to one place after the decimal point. 48.7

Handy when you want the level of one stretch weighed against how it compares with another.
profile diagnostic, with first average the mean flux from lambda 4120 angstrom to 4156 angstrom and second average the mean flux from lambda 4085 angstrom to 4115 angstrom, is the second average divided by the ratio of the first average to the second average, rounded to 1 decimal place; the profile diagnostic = 12.4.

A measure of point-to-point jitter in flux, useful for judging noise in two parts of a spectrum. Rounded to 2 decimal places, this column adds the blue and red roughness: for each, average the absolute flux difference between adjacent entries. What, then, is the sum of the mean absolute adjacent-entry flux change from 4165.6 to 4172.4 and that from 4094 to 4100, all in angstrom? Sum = 0.73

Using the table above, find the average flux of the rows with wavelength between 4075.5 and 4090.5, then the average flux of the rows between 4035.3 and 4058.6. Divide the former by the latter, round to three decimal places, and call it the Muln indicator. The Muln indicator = 1.001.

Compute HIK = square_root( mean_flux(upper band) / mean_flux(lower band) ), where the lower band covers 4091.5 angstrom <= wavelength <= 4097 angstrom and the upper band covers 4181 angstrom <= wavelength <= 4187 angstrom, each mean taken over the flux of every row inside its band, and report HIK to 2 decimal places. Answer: 0.98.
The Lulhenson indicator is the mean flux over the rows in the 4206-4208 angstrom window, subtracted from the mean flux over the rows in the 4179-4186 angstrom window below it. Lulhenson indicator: -0.4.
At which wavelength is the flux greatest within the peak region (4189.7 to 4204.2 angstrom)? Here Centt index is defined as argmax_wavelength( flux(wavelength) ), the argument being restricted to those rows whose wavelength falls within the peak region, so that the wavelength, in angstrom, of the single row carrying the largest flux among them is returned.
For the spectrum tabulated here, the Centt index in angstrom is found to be 4193.06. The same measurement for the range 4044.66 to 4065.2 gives 4051.64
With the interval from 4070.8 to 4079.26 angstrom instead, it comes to 4074.09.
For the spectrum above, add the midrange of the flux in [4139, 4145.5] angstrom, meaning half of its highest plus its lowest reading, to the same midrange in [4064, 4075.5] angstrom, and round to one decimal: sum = 26.3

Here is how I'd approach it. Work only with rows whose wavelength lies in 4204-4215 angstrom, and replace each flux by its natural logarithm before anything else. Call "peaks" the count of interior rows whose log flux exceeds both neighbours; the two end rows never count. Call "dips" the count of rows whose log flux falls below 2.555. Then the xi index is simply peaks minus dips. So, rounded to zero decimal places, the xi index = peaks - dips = 2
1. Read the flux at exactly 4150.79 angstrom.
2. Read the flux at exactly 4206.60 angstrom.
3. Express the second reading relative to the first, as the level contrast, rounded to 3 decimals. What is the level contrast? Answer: 0.997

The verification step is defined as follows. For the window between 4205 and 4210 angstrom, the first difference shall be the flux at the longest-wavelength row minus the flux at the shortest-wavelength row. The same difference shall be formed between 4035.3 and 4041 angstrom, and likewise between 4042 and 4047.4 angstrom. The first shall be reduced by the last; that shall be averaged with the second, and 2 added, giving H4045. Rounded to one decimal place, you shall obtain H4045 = 2.9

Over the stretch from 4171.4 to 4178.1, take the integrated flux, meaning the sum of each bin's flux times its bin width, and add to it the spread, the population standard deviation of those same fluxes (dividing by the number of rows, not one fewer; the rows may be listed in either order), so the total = 86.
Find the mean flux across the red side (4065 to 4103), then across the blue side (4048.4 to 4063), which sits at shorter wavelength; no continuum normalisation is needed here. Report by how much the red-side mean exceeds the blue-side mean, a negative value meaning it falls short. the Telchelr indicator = -0.4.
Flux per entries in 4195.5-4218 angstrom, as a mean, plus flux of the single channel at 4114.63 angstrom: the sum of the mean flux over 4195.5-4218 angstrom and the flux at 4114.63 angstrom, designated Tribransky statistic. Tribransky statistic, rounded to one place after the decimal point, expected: 27.4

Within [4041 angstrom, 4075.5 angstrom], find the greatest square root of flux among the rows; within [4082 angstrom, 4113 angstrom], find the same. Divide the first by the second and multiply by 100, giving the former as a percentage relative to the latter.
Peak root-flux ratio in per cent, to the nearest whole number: 98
